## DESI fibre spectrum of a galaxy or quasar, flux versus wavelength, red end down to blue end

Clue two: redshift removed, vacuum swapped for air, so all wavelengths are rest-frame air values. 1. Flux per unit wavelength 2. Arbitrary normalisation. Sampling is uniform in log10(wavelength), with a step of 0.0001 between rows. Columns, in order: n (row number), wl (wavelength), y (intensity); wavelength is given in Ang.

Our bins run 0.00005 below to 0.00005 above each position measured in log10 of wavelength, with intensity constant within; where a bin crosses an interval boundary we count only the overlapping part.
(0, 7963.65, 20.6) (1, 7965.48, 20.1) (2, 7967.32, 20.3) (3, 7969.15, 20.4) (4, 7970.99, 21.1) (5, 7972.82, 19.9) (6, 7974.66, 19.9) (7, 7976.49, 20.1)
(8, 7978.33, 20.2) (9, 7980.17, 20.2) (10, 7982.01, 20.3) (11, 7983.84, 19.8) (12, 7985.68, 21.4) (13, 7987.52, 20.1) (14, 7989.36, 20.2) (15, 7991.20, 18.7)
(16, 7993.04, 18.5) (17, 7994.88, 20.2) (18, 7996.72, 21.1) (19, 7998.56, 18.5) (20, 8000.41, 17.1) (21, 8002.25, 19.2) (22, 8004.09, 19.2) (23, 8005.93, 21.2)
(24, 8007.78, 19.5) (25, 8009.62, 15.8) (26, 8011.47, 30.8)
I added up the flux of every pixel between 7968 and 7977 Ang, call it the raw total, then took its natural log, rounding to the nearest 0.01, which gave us 4.62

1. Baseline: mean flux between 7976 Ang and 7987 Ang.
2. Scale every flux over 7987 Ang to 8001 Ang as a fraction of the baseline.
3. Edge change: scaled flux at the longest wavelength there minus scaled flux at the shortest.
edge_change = -0.148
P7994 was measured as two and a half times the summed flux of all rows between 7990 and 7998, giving 196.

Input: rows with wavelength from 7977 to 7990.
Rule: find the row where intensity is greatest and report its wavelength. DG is 7985.68 Ang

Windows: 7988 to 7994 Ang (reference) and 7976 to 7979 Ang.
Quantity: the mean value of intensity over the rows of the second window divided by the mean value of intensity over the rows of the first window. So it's 1.05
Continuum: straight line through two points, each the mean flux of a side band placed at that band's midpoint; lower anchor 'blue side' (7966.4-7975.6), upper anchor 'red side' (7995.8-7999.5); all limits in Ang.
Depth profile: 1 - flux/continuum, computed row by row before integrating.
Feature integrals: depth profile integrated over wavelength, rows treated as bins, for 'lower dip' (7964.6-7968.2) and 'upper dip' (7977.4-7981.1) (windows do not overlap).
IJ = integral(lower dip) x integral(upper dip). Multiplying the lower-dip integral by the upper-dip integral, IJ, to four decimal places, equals -0.0003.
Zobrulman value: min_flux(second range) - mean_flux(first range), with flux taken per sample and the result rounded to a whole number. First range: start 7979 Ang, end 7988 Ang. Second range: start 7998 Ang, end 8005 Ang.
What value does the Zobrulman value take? -3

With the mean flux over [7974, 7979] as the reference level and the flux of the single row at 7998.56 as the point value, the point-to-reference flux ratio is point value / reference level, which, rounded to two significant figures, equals 0.92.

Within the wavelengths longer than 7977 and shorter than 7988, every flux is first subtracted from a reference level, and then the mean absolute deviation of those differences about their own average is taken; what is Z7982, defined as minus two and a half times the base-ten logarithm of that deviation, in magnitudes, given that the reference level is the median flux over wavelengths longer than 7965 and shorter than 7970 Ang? 1.1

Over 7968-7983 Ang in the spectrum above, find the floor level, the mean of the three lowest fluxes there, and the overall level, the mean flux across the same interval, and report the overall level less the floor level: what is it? 0.30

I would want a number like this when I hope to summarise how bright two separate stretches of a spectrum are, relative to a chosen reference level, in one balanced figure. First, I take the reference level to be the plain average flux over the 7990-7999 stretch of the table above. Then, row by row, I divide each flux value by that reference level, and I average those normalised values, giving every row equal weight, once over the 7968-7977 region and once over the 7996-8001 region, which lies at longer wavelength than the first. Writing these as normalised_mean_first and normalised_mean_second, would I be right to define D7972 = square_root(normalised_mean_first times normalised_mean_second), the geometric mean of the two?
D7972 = 1.01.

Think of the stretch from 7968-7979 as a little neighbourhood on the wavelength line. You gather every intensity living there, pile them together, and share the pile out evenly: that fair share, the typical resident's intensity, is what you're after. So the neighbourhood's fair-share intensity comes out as 20.3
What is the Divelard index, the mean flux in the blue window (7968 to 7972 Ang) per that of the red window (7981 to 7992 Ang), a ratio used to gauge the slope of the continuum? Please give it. 1.03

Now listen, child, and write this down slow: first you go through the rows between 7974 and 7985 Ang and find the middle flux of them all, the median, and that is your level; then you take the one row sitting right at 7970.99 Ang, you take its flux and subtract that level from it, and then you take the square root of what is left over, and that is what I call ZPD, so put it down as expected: 0.97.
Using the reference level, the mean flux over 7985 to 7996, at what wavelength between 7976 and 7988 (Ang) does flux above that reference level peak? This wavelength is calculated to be 7985.68 Ang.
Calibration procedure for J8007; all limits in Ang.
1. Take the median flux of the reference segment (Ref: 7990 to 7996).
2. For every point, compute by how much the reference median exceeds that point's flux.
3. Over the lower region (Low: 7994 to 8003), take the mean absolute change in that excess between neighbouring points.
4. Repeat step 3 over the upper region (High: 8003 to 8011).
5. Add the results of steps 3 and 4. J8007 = 4.2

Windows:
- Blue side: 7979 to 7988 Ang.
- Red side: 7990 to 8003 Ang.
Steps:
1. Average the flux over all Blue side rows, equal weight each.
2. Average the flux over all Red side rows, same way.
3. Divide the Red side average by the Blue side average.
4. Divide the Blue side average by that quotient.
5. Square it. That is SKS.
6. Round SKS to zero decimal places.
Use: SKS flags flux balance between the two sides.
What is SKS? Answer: 474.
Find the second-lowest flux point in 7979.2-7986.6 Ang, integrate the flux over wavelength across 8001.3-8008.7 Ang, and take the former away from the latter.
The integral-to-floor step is 126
